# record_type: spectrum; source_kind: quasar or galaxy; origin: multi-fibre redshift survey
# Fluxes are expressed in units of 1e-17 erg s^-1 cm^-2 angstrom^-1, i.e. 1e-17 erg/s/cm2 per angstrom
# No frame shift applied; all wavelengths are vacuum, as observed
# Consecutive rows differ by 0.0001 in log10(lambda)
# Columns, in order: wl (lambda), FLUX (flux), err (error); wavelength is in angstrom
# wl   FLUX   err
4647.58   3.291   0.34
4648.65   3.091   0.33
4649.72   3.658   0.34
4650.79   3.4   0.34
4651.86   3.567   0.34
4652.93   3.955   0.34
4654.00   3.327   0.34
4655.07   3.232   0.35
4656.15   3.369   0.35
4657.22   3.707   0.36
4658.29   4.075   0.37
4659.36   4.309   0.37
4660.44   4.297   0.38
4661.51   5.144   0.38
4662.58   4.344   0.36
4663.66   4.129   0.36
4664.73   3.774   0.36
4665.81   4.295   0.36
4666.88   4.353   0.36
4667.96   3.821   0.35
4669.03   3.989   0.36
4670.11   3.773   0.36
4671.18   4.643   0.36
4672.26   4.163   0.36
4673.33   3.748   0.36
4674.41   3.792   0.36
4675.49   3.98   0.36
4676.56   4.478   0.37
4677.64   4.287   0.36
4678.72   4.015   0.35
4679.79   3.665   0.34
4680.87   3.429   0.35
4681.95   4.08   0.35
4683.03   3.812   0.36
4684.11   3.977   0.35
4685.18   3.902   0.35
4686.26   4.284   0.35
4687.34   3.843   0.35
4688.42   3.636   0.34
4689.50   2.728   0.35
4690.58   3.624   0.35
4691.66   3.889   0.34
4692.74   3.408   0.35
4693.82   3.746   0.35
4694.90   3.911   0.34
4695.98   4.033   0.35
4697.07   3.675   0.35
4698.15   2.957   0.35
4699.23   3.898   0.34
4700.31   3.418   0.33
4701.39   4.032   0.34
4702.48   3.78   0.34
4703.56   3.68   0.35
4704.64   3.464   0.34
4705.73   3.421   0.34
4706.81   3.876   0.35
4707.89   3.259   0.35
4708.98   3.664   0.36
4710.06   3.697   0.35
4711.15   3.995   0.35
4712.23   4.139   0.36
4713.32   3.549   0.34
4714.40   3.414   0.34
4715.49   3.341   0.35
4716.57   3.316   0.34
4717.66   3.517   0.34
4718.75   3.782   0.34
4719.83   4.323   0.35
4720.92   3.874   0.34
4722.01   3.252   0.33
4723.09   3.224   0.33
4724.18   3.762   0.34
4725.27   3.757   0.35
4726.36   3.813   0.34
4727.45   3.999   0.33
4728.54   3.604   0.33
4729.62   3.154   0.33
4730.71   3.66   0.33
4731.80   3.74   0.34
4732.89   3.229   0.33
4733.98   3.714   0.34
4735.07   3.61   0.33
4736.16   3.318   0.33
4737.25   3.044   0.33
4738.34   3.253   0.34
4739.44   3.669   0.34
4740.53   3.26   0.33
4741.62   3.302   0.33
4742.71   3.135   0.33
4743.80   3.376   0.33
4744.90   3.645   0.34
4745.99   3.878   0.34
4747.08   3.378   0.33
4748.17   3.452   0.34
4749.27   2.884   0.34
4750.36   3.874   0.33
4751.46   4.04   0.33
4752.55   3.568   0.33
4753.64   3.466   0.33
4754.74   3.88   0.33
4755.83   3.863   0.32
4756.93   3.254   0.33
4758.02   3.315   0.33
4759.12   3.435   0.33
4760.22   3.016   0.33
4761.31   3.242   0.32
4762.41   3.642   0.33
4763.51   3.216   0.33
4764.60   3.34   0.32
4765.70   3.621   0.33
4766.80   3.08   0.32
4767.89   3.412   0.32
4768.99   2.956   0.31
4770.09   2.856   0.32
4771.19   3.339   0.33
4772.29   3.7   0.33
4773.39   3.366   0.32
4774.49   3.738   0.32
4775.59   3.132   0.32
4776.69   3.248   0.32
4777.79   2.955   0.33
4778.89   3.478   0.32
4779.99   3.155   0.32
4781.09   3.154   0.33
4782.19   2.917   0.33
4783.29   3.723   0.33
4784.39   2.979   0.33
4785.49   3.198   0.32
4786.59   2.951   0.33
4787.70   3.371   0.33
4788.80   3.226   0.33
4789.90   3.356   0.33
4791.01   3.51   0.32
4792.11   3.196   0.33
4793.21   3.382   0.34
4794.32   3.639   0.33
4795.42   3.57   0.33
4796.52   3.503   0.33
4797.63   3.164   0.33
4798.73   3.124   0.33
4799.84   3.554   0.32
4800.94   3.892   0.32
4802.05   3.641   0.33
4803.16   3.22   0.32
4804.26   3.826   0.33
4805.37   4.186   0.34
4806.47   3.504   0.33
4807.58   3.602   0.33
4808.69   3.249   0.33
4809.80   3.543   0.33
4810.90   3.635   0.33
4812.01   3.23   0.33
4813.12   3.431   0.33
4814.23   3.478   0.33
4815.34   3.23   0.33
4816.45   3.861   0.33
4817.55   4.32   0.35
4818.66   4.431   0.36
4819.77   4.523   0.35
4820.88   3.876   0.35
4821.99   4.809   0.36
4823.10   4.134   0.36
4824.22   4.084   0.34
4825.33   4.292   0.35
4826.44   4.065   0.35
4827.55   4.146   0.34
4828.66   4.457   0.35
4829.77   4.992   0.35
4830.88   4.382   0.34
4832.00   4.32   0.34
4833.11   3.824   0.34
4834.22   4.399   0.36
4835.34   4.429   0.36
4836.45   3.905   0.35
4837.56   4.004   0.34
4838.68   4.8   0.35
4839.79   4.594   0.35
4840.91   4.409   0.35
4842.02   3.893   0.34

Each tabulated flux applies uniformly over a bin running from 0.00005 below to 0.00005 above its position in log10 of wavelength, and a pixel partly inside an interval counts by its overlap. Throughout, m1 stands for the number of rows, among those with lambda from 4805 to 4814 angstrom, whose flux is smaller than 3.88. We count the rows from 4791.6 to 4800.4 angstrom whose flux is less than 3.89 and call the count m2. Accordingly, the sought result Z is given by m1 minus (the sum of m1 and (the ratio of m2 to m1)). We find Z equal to -1.1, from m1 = 7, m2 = 8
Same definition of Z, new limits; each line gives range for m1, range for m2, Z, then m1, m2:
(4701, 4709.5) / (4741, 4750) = -1.1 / 7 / 8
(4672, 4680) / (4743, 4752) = -2.3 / 3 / 7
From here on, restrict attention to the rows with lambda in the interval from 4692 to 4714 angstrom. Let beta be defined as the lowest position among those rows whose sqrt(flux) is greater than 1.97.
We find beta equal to 4694.90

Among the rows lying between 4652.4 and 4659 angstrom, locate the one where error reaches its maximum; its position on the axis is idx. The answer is 4658.29 angstrom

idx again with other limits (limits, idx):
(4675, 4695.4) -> 4676.56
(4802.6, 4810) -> 4805.37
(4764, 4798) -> 4793.21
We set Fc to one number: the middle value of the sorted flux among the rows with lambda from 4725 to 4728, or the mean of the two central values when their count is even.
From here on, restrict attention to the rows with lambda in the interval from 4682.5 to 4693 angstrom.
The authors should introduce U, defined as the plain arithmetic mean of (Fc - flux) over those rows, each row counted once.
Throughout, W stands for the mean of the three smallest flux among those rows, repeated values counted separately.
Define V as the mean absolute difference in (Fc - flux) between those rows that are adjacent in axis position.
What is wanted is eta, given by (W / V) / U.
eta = 75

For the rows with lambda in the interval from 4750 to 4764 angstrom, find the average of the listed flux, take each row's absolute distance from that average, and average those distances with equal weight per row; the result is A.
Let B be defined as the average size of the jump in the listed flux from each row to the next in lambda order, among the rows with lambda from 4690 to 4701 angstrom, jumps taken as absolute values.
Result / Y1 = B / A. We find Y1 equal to 1.62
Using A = 0.265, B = 0.430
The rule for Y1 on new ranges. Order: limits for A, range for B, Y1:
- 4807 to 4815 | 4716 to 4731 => 2.55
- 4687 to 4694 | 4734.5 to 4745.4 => 0.93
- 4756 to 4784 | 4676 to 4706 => 1.80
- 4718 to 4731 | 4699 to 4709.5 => 1.39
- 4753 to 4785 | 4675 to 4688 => 1.36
